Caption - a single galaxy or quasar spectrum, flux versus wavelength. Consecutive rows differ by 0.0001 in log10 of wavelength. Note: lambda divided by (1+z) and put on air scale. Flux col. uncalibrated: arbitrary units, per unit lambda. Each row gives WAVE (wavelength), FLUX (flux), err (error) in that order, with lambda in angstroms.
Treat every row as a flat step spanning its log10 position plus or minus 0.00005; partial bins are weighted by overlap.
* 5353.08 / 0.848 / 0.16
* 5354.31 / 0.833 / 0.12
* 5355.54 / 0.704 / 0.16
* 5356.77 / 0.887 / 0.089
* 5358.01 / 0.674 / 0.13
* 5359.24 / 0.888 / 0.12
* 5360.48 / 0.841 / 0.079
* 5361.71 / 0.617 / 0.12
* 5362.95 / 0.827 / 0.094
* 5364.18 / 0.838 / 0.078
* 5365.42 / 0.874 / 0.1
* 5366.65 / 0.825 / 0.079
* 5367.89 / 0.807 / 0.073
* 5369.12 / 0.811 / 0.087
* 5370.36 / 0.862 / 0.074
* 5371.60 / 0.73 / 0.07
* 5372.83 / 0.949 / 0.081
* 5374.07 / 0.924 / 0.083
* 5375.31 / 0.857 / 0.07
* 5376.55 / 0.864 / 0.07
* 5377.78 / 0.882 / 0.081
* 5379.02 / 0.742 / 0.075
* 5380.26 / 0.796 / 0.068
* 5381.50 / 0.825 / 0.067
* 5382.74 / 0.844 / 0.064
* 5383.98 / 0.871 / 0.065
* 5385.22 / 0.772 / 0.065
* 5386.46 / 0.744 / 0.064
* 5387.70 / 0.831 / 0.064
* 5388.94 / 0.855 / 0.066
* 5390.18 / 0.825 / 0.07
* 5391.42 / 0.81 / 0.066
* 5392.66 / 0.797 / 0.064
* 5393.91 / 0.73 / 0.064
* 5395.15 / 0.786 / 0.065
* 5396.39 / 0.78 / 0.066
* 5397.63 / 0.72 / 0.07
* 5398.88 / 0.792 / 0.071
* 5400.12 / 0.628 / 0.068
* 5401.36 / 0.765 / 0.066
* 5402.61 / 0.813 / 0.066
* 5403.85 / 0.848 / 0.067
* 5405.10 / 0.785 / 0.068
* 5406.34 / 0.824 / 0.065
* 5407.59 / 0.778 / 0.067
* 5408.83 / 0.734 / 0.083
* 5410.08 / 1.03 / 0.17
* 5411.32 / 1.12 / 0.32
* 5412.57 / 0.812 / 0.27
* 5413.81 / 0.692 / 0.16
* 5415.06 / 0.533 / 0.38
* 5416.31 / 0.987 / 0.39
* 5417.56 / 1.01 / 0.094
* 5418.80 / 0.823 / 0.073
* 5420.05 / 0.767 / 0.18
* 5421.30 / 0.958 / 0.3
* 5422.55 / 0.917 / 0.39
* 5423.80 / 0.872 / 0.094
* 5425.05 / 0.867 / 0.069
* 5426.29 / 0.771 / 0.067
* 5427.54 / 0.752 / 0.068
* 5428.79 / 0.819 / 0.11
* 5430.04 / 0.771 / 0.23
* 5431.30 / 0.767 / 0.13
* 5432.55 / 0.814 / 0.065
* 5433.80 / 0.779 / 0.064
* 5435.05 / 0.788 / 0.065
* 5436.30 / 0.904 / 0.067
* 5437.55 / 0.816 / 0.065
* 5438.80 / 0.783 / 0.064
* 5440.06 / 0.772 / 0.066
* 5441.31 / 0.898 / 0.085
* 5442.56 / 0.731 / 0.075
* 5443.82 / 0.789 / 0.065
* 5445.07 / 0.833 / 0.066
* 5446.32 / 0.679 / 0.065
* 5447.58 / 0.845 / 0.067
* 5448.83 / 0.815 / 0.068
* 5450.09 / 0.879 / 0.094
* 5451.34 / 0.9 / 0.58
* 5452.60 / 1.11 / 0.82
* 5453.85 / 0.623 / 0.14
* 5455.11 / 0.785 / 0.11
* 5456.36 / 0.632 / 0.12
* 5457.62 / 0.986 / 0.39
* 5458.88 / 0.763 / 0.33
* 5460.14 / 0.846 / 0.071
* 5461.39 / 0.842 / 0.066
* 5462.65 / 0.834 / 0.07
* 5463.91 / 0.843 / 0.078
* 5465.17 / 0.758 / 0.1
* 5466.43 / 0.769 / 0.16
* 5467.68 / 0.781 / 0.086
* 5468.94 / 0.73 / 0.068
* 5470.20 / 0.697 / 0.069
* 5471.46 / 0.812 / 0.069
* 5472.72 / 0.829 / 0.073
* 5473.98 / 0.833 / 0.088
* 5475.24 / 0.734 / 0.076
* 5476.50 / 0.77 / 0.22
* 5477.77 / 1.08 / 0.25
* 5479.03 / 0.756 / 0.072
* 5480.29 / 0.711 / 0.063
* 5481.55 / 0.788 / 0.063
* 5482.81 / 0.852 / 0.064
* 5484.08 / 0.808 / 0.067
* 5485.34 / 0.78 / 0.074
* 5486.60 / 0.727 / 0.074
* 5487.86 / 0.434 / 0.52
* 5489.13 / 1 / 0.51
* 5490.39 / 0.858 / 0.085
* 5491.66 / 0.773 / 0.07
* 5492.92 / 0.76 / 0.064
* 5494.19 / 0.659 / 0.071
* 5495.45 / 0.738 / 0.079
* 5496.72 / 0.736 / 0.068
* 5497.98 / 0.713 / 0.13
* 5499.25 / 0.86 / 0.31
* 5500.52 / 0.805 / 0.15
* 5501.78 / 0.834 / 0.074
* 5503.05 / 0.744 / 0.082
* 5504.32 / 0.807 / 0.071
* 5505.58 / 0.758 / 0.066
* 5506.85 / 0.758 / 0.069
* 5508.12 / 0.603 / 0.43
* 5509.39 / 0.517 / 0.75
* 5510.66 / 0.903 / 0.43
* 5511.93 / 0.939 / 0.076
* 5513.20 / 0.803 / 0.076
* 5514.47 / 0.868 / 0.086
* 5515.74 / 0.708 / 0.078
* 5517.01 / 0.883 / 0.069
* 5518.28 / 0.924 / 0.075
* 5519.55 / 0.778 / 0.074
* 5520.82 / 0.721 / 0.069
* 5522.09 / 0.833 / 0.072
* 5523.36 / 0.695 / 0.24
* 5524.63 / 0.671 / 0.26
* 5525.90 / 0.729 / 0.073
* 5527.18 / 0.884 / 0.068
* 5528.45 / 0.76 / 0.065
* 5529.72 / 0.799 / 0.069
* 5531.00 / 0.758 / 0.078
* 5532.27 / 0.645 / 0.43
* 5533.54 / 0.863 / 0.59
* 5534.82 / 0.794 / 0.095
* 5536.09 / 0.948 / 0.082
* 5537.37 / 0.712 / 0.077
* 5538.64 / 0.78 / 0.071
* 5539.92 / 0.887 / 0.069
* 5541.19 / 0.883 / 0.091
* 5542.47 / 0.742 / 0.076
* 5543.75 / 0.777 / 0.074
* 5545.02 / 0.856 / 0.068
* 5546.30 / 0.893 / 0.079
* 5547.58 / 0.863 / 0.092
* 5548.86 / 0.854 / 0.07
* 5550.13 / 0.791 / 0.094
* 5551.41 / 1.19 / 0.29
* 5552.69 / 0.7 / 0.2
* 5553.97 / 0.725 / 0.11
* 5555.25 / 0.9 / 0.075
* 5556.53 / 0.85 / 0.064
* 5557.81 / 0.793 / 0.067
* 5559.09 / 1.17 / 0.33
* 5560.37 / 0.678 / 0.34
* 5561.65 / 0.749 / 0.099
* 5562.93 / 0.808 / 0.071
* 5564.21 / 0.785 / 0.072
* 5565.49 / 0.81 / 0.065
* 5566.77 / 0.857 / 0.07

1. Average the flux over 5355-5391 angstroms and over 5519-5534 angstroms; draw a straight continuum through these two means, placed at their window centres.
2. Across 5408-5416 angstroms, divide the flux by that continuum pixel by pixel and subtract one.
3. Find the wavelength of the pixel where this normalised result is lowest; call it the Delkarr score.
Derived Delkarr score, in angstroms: 5415.06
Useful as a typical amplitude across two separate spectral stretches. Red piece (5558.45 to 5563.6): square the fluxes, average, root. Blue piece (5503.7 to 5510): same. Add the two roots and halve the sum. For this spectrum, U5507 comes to 0.785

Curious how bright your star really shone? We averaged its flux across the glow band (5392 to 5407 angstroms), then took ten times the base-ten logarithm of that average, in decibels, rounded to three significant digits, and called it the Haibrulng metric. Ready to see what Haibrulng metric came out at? -1.12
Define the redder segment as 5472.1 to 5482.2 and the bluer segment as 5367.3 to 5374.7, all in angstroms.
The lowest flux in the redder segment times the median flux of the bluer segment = 0.595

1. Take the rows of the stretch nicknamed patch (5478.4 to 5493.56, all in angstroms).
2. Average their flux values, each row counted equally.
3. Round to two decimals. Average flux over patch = 0.77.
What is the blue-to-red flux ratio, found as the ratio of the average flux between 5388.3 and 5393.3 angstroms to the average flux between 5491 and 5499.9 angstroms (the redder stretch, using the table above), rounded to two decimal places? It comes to 1.10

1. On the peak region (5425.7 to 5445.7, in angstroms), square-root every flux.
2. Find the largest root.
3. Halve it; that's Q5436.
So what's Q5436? 0.48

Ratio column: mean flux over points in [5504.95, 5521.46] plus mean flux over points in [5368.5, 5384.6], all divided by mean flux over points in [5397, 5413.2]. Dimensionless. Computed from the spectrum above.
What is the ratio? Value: 1.98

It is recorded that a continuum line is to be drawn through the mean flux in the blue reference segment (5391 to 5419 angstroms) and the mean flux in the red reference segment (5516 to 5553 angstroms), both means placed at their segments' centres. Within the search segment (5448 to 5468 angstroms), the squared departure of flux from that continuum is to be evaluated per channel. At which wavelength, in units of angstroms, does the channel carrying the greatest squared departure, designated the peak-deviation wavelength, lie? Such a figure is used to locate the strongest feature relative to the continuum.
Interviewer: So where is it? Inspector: 5452.60 angstroms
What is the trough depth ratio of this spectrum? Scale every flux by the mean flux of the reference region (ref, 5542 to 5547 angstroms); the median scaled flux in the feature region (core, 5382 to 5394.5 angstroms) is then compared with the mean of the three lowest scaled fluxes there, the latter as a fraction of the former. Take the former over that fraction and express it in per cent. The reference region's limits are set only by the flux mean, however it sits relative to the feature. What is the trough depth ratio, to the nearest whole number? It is 109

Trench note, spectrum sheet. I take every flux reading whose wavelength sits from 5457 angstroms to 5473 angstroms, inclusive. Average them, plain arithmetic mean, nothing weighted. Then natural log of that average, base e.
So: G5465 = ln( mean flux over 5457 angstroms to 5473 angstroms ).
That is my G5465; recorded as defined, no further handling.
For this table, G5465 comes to -0.215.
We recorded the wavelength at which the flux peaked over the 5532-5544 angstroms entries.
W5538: 5536.09 angstroms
